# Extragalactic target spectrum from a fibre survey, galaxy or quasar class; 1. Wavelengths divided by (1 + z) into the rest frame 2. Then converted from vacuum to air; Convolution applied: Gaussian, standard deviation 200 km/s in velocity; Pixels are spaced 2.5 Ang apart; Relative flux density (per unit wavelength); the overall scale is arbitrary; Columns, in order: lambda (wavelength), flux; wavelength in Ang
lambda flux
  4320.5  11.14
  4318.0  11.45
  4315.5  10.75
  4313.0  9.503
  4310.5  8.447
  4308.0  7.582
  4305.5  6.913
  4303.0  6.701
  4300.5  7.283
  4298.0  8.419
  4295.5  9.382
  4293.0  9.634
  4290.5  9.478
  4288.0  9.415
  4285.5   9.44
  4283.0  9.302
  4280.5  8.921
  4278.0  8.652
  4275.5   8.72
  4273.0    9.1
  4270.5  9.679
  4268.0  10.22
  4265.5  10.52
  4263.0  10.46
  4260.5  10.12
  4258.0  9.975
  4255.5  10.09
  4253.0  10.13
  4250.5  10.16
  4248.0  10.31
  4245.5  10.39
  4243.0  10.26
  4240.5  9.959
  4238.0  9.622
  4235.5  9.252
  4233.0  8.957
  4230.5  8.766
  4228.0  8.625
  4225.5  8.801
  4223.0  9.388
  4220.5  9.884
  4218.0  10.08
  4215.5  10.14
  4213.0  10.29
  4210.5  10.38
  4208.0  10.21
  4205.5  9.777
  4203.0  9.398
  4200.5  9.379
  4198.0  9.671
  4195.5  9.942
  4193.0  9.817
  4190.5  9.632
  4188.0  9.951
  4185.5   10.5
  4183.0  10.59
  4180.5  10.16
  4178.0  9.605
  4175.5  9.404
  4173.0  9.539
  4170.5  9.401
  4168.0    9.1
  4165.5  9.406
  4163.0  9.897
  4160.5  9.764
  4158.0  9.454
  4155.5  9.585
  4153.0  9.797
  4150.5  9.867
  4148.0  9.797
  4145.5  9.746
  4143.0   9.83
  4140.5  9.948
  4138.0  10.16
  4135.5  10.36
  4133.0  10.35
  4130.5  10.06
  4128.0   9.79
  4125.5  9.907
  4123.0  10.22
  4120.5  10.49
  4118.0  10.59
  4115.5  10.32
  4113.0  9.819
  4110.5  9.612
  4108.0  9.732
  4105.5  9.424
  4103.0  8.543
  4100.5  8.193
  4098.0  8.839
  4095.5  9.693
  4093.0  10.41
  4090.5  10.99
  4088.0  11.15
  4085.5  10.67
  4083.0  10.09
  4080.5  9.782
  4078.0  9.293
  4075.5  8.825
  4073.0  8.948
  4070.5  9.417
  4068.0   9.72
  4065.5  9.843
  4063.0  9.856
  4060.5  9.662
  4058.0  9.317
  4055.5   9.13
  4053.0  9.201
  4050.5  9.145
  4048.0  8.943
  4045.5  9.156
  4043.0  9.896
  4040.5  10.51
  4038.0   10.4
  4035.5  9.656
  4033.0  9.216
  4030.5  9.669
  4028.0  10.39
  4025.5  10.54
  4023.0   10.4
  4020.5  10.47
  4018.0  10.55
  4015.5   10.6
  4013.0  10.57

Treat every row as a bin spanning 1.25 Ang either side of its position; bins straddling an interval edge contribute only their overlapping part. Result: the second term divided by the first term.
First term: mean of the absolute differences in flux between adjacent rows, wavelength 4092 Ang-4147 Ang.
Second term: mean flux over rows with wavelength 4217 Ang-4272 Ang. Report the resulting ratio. 30.1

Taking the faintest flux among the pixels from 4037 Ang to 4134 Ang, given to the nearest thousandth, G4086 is 8.193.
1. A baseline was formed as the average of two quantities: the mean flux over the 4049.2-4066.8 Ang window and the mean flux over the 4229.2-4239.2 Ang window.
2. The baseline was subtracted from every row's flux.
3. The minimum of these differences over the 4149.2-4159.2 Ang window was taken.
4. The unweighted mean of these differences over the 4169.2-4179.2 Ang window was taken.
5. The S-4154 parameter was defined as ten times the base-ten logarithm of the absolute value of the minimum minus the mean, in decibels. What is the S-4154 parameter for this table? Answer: -15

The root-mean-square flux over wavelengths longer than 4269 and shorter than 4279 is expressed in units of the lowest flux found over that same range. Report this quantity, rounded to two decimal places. 1.05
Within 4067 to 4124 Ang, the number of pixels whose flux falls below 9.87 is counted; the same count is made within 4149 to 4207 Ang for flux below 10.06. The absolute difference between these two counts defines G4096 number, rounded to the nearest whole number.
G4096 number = 6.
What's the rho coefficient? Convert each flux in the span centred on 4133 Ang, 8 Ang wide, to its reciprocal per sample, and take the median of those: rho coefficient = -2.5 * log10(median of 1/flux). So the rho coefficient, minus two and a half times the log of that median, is 2.54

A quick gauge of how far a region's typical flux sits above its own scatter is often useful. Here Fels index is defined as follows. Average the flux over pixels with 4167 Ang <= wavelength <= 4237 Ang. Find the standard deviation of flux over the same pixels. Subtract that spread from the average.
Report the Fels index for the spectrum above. 9.14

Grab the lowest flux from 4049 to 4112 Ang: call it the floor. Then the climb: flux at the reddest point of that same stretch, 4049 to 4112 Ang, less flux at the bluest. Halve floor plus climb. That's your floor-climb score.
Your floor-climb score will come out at 4.3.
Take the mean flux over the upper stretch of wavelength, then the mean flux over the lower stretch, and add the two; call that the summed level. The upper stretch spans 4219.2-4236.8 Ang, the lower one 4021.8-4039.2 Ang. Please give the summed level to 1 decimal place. 19.1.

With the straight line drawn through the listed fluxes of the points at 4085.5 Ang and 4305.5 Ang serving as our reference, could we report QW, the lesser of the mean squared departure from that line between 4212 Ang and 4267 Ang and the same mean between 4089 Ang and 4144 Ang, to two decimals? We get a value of 0.67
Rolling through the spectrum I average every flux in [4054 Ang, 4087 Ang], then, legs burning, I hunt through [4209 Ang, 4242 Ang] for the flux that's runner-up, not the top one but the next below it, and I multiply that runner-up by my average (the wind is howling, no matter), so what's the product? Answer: 99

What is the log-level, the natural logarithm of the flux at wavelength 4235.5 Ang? 2.22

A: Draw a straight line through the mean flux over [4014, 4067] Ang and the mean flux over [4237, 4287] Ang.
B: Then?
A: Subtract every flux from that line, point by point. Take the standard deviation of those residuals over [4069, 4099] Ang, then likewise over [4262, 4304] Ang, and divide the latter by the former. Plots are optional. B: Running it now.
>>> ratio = 1.2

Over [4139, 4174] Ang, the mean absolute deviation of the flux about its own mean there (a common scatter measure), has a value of 0.20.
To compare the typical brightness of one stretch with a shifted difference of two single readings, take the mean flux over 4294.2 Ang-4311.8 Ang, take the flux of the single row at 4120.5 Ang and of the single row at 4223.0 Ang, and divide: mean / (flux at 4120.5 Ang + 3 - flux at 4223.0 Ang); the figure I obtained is 1.9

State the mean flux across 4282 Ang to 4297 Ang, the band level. 9.4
